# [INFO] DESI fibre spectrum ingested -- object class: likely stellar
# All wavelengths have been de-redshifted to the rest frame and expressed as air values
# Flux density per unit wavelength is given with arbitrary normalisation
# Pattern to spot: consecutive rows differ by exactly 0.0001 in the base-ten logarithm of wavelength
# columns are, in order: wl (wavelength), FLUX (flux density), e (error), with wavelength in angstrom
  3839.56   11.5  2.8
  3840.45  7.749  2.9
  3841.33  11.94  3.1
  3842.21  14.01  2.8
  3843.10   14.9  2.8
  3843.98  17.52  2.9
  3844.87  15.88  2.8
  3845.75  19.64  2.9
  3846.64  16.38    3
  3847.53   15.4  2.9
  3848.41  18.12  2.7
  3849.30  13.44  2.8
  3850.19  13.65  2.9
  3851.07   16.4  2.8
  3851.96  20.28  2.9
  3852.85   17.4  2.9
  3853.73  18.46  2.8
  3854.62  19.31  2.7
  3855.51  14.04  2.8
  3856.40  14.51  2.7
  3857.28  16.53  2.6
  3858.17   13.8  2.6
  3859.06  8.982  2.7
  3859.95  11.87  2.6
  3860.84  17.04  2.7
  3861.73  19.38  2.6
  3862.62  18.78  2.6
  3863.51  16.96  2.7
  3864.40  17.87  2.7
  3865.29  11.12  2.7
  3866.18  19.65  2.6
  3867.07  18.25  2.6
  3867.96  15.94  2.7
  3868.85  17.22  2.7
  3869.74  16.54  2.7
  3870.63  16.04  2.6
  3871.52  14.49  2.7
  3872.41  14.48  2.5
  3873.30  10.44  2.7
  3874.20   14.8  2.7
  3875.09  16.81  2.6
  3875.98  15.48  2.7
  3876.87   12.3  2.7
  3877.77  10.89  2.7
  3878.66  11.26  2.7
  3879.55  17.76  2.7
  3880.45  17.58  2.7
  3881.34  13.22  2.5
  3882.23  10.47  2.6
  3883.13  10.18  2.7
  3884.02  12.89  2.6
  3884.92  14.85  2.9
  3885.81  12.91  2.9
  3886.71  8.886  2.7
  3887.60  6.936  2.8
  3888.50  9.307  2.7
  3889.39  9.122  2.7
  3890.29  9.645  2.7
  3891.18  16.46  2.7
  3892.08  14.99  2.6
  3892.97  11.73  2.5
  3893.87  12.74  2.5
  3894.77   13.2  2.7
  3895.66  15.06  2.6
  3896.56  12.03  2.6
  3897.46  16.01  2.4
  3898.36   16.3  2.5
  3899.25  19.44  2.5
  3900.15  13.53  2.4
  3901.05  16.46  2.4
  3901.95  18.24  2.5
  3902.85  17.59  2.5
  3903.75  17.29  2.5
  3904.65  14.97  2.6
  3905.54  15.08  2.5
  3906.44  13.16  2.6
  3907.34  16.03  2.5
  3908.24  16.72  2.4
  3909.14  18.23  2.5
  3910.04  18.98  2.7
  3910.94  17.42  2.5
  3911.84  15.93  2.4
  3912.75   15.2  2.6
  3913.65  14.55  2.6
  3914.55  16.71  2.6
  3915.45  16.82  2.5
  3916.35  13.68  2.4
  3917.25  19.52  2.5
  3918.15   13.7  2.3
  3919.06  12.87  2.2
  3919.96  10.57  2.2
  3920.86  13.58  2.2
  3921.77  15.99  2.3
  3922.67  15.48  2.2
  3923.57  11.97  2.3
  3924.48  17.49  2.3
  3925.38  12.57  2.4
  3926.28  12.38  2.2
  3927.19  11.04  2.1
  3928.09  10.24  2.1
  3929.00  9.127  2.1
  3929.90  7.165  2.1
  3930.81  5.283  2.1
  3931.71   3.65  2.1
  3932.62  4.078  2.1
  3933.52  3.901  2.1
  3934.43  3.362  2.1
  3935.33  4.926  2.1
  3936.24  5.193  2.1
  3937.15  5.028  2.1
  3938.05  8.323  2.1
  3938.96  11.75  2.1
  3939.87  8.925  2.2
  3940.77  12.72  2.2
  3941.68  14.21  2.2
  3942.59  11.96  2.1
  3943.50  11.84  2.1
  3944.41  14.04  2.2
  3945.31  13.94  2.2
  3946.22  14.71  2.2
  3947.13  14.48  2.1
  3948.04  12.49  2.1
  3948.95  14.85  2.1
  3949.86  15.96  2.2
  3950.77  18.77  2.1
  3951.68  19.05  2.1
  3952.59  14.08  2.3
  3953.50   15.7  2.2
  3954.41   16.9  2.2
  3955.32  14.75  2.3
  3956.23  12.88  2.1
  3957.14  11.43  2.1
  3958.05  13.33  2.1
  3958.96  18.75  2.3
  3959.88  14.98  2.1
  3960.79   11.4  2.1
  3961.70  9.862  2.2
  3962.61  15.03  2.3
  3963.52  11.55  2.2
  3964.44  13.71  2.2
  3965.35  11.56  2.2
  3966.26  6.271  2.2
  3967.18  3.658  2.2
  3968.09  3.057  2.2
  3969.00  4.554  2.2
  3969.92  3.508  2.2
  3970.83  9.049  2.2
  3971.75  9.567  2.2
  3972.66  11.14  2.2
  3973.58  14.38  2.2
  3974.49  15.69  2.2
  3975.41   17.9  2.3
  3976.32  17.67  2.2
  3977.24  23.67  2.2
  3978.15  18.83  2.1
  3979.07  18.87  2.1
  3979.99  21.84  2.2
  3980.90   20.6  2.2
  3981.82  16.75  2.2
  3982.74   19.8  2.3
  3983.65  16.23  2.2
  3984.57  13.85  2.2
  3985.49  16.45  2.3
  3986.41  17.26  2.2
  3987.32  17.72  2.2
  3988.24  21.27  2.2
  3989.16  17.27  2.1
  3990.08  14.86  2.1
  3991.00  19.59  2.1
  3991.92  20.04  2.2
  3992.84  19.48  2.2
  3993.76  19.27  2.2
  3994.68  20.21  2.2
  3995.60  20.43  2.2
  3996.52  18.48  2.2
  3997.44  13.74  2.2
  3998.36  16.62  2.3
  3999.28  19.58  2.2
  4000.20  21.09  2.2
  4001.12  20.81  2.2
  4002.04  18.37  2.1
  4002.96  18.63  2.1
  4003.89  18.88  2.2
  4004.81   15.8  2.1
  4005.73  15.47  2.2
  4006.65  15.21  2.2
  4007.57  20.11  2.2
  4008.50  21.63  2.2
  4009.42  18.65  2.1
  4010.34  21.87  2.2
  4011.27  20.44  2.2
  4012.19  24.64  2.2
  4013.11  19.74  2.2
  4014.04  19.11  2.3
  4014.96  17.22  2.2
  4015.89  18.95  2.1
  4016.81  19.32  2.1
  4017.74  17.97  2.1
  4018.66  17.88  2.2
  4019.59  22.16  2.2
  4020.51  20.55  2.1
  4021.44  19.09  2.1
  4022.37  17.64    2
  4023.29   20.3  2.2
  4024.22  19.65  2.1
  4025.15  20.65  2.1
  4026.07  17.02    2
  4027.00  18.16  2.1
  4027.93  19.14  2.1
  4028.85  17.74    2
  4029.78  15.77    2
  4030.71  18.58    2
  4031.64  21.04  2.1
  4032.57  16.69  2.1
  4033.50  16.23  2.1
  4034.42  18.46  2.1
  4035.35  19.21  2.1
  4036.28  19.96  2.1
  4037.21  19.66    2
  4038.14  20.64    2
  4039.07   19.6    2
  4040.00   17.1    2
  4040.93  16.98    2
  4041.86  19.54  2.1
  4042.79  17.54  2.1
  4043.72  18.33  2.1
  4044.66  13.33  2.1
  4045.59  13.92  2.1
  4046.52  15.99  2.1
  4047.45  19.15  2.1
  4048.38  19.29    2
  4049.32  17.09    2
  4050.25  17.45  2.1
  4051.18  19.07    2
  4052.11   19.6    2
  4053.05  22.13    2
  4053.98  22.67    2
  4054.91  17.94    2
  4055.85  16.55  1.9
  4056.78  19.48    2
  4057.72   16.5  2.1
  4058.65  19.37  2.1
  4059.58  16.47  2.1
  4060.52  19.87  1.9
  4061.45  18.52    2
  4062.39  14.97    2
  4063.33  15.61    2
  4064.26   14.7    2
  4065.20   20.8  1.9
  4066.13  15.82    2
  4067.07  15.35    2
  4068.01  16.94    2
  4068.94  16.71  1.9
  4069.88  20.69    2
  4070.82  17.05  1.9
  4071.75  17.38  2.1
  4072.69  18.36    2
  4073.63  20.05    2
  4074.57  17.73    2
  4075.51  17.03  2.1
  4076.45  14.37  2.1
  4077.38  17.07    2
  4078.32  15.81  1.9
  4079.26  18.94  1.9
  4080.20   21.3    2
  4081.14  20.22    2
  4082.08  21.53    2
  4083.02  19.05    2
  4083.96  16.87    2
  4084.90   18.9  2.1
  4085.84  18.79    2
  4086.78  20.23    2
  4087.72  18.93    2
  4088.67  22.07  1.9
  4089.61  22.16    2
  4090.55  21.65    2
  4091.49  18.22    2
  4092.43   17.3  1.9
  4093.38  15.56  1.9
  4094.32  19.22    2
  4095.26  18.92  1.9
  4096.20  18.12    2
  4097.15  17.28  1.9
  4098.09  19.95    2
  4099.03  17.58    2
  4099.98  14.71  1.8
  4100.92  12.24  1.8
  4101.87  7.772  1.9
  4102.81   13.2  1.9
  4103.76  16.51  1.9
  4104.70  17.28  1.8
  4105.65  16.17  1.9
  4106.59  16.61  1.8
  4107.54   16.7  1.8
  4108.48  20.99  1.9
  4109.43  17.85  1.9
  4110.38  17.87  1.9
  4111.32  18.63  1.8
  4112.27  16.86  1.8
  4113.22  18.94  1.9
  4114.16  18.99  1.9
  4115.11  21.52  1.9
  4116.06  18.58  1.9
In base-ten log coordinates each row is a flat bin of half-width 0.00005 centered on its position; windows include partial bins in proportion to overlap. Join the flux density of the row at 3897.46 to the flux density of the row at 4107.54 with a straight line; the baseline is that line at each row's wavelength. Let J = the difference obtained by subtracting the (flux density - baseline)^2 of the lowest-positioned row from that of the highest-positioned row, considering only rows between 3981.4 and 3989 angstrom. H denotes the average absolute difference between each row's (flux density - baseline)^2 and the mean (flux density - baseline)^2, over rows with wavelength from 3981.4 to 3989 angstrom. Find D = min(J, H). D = 6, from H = 6.4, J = 24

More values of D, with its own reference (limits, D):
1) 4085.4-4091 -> 10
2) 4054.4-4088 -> 3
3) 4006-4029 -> 0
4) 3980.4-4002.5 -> -15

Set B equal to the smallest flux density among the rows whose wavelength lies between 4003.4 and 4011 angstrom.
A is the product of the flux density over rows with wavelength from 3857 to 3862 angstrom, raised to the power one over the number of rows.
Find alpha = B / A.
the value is 1.07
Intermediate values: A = 14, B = 15.21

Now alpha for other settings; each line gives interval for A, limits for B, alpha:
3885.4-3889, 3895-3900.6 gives 1.30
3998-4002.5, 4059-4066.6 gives 0.76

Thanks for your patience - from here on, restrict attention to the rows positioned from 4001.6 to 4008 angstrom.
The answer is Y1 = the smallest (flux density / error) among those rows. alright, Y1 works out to 6.9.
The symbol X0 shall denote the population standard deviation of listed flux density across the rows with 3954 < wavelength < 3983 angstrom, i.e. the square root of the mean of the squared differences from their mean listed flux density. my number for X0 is 5.4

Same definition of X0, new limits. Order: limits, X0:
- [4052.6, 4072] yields 2.3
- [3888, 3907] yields 2.9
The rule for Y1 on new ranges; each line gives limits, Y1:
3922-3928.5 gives 4.9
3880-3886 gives 3.8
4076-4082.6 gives 6.8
